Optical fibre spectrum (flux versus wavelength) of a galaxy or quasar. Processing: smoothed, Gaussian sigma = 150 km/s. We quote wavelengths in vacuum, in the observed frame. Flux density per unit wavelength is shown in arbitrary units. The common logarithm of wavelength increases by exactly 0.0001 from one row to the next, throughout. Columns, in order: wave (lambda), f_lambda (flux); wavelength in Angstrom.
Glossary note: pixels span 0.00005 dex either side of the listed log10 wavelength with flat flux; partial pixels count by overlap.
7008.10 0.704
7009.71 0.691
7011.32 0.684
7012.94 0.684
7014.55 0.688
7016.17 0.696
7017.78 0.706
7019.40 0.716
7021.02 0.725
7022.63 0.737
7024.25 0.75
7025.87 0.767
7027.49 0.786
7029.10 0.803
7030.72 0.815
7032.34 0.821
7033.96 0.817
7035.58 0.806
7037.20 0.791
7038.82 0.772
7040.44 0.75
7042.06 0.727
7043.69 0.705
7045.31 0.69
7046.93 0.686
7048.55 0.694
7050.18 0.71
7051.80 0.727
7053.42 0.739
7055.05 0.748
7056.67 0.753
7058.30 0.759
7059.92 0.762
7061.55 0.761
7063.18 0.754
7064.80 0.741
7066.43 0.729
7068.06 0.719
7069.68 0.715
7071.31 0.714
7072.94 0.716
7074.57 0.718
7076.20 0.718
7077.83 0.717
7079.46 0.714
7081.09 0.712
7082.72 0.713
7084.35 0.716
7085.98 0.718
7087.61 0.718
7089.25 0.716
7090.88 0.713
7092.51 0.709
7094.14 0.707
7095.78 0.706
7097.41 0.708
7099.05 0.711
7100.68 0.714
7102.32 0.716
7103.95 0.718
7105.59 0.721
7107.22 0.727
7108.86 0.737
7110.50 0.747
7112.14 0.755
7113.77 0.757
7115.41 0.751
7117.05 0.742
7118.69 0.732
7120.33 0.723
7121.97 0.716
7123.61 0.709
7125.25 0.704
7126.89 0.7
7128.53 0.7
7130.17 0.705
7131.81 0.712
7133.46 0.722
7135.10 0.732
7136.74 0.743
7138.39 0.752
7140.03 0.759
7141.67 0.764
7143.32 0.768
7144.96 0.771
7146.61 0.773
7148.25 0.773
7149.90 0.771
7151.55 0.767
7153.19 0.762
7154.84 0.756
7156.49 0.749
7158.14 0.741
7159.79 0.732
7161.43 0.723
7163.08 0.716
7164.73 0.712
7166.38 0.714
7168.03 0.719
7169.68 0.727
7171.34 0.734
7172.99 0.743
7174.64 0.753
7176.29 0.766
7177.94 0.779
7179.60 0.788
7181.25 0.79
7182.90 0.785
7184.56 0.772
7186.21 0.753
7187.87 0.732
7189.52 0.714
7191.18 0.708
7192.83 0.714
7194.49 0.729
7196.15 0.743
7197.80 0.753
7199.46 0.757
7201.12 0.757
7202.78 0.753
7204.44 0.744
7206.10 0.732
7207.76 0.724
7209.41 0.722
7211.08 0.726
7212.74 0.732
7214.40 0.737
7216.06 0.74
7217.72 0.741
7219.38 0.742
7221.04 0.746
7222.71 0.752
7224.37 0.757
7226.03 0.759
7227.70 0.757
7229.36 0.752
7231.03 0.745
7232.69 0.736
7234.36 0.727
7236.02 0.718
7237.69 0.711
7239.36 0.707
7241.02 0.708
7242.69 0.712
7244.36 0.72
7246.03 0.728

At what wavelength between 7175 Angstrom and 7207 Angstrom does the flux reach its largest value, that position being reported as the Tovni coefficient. 7181.25 Angstrom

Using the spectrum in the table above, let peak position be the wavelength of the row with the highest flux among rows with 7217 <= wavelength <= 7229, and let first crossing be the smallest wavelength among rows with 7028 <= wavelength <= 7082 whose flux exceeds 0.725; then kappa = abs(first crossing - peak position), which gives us 196.9 Angstrom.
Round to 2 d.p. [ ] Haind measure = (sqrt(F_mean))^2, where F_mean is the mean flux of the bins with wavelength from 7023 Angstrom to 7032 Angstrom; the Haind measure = 0.78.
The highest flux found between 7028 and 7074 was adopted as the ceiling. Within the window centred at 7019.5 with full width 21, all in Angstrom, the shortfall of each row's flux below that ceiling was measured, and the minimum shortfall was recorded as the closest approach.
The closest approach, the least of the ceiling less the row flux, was 0.018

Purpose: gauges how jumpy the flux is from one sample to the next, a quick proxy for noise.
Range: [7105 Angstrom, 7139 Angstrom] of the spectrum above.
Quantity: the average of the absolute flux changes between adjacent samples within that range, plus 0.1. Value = 0.107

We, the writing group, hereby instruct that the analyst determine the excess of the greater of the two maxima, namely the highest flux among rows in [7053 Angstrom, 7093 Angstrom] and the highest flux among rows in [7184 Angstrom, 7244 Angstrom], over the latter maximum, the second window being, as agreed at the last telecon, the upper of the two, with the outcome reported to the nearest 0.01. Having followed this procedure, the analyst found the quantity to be 0.00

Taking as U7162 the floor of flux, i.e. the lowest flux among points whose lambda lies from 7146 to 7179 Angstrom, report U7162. 0.712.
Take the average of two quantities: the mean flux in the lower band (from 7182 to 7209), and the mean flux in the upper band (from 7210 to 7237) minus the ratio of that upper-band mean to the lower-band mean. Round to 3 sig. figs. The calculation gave 0.242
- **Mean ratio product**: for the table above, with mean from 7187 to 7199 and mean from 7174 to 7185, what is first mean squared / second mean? 0.68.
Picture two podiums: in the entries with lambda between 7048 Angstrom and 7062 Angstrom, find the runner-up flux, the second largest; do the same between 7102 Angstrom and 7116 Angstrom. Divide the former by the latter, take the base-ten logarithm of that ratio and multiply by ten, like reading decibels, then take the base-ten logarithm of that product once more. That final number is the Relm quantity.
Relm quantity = -1.5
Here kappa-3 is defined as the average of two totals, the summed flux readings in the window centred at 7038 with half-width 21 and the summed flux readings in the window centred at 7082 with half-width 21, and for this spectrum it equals 19.1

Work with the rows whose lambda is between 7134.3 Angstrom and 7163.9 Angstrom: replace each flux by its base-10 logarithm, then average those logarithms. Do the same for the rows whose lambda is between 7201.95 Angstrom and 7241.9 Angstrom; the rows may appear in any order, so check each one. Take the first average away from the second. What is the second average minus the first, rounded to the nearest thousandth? -0.010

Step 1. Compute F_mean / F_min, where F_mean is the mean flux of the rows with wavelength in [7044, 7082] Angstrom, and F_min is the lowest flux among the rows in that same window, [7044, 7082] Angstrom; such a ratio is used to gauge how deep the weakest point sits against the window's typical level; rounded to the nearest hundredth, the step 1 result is 1.06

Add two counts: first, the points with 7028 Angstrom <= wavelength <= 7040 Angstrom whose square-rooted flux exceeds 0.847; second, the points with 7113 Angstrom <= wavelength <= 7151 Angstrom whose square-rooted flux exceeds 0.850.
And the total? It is 22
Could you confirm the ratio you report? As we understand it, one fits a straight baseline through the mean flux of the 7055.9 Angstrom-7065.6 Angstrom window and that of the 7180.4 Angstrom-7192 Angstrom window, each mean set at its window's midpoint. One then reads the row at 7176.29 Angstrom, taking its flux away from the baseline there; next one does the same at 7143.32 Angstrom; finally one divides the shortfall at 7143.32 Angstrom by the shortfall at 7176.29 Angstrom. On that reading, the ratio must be 1.1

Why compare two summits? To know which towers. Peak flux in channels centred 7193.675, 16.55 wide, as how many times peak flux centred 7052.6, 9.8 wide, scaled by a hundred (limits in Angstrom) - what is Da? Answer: 100.5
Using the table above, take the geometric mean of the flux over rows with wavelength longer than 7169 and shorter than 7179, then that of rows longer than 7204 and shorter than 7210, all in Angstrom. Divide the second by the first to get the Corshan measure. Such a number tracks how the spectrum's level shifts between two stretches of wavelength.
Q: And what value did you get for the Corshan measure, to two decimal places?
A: 0.97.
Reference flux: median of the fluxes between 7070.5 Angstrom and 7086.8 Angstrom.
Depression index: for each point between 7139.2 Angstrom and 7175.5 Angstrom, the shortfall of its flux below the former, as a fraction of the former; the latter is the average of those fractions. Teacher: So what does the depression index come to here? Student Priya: -0.043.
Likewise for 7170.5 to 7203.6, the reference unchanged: -0.049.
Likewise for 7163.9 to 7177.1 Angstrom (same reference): -0.024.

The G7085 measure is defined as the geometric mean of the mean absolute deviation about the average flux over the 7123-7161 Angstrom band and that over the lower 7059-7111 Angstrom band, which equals 0.0161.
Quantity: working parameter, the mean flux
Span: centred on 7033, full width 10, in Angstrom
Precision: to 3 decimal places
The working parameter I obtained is 0.809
